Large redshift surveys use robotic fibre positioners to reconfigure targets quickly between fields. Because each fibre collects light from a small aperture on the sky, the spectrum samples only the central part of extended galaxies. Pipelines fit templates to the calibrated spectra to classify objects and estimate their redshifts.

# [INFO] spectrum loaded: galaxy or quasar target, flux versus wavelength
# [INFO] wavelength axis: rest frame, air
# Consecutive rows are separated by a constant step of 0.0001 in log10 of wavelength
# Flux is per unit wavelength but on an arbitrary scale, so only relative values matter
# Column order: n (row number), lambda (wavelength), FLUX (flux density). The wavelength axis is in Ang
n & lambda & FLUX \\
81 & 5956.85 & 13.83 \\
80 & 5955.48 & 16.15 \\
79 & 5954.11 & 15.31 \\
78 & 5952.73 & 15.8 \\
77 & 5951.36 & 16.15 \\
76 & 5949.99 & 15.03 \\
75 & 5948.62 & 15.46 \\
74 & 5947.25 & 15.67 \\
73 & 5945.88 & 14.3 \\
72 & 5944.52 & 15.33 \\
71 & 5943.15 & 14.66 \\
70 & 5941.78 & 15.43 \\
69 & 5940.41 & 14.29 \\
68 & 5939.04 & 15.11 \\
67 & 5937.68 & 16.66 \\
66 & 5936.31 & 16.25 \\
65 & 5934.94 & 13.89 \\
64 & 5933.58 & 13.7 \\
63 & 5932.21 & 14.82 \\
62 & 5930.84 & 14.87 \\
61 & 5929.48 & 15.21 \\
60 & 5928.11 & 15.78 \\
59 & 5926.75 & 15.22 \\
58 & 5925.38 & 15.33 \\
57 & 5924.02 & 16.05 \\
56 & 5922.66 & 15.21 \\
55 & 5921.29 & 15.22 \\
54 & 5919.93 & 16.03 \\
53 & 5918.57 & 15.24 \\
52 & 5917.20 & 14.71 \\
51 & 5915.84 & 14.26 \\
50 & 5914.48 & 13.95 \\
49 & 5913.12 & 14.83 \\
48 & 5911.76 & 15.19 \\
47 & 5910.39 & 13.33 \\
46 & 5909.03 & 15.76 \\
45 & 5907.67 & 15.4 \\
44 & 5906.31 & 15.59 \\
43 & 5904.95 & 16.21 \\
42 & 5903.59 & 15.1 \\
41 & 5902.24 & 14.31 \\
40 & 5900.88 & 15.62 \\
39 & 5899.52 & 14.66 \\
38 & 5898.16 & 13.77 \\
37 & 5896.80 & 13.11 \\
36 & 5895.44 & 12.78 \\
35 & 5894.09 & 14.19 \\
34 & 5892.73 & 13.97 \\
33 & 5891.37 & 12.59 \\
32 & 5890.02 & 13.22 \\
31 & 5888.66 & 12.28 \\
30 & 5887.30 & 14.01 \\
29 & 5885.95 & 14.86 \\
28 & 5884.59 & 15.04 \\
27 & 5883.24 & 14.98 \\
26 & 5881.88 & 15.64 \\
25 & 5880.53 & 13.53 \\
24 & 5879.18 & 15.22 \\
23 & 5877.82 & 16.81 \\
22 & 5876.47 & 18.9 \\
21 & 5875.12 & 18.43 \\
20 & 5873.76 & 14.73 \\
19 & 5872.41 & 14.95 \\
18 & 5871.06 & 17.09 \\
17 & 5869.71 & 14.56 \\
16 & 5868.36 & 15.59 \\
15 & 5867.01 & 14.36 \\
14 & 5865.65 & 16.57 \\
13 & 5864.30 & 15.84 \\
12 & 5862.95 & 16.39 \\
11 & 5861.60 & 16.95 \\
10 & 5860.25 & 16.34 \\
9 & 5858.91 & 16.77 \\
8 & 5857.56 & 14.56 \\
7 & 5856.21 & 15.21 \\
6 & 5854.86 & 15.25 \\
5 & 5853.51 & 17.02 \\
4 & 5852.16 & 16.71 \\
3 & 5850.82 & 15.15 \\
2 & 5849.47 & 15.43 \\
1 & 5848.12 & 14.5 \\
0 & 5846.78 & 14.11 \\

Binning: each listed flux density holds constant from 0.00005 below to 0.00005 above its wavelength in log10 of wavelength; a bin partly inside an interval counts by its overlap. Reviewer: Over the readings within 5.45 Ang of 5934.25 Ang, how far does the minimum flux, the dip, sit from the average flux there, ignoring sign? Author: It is 1.4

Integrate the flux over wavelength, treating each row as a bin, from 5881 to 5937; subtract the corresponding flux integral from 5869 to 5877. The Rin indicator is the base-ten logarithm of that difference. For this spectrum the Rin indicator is 2.8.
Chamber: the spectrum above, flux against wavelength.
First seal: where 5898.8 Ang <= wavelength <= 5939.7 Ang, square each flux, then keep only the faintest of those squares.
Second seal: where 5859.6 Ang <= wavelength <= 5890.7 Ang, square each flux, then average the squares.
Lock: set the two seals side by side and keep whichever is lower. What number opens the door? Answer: 178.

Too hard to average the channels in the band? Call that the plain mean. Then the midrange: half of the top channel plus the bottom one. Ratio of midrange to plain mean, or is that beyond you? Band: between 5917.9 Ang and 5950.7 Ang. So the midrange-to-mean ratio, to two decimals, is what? 1.00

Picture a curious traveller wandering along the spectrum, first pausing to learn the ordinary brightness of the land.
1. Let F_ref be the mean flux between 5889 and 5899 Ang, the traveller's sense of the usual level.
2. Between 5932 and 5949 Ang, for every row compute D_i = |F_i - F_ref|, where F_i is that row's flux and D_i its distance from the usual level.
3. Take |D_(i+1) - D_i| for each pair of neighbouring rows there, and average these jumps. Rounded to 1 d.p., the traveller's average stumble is 1.0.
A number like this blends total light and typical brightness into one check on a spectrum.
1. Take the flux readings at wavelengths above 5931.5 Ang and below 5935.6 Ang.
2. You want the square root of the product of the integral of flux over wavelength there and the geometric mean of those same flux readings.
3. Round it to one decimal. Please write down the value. 28.6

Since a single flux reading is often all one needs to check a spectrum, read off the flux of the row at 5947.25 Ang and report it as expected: 15.67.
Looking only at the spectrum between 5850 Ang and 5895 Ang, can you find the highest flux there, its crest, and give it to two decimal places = 18.90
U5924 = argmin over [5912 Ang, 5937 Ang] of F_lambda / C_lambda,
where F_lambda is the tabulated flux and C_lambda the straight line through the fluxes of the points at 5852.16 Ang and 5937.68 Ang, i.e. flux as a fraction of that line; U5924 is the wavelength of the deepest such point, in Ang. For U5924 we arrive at 5933.58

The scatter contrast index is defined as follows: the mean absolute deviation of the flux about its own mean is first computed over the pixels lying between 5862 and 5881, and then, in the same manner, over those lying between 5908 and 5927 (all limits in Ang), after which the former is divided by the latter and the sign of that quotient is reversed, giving -2.1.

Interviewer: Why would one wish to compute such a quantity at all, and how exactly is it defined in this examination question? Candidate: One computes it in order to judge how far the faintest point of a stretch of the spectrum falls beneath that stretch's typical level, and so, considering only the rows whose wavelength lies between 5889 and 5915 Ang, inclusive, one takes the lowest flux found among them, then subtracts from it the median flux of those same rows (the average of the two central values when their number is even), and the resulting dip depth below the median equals -1.7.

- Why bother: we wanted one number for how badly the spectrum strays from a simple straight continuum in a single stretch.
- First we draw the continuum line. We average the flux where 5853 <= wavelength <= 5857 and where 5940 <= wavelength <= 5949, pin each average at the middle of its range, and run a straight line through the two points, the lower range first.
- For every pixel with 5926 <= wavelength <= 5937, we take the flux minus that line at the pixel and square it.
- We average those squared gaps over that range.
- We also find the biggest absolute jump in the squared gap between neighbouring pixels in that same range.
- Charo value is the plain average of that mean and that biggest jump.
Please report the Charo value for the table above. 1.29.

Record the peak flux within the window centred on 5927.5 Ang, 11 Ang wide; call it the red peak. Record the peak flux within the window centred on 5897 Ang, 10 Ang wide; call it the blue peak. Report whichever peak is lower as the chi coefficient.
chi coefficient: 15.6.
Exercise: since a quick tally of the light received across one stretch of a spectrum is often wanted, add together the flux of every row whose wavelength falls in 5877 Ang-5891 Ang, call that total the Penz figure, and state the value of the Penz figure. 146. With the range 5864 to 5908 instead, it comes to 494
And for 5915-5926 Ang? 122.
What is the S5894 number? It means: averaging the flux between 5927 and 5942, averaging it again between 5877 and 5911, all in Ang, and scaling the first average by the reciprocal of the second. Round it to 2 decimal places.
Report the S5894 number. 1.04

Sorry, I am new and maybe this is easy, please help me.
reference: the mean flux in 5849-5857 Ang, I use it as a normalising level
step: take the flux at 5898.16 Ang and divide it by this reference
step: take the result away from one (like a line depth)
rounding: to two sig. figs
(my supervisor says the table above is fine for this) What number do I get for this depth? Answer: 0.13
